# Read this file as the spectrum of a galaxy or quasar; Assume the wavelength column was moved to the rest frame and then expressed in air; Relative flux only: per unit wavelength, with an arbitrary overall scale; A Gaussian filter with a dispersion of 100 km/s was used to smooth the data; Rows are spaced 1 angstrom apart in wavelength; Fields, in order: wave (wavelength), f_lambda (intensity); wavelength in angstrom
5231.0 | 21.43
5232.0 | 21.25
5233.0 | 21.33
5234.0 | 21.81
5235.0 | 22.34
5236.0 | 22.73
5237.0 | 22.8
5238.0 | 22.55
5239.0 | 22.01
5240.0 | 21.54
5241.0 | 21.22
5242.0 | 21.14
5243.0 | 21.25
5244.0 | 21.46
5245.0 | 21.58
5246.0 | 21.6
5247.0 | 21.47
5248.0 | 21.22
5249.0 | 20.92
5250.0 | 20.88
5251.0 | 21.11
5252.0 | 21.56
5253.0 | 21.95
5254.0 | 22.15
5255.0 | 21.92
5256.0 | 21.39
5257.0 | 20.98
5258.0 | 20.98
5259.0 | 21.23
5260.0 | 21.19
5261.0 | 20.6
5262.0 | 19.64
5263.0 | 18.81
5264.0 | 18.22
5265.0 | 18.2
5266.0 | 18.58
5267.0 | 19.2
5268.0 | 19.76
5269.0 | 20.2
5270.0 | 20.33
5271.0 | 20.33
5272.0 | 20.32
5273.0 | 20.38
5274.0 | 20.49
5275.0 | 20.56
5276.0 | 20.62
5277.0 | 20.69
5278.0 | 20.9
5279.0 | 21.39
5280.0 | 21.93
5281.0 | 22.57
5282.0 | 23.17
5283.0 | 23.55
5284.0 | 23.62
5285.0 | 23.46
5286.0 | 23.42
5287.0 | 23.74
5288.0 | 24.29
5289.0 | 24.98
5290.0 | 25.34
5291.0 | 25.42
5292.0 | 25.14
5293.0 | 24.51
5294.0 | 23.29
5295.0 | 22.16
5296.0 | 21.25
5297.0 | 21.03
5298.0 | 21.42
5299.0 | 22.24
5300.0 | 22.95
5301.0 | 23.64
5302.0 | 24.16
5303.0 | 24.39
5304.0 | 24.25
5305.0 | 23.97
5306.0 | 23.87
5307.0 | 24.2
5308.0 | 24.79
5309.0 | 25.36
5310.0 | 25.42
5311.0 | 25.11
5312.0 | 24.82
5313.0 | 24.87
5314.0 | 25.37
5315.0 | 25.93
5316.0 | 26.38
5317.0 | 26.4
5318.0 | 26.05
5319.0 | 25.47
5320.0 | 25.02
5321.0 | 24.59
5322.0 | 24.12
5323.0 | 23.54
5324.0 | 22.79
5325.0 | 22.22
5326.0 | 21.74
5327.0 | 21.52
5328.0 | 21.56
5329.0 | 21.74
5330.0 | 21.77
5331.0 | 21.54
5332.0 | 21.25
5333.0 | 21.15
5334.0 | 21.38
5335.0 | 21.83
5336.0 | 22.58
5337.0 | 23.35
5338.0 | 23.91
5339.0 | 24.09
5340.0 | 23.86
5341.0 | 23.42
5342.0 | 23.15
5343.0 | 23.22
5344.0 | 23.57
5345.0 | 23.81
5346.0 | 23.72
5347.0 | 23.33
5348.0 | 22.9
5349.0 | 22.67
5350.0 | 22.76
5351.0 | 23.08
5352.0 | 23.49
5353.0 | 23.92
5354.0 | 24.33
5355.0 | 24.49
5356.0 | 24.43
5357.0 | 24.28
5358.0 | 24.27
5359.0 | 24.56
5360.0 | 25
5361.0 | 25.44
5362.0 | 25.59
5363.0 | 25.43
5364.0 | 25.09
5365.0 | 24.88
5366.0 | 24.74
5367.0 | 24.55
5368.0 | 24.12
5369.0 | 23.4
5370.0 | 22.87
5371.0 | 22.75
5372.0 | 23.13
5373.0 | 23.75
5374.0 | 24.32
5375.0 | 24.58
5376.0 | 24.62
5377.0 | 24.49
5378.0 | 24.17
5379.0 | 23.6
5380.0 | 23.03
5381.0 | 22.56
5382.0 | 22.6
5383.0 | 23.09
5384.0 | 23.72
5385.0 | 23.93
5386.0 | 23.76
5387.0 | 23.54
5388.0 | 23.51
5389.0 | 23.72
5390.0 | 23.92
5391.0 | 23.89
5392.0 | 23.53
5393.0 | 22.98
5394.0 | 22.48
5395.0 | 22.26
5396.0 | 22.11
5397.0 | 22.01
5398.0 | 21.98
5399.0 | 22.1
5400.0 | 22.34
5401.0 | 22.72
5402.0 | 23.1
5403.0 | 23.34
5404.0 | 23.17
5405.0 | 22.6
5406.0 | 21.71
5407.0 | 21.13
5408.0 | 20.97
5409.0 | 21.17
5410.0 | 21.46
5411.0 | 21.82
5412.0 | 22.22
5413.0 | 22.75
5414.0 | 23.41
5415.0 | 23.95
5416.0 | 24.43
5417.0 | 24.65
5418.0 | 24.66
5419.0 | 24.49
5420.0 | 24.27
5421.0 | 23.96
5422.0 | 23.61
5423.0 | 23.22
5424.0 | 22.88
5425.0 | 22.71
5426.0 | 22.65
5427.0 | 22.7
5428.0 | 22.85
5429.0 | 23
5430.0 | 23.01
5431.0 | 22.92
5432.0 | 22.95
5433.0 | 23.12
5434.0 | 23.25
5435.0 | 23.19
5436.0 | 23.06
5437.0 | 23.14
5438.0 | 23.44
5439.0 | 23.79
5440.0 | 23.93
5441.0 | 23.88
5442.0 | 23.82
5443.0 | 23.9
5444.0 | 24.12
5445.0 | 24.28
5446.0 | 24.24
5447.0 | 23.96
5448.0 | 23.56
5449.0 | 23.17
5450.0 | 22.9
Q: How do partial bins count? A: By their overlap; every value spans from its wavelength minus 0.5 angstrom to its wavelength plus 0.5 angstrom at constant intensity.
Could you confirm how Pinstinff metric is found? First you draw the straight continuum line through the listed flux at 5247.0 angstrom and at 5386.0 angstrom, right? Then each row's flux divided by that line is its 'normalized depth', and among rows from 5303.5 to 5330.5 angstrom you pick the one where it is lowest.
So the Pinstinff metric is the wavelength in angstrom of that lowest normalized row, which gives 5327.0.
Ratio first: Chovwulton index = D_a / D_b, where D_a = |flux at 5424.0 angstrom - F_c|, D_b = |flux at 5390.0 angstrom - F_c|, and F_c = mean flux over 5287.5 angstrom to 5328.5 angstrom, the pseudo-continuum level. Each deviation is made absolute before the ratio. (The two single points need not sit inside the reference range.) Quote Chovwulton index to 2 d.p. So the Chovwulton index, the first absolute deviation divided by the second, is 9.79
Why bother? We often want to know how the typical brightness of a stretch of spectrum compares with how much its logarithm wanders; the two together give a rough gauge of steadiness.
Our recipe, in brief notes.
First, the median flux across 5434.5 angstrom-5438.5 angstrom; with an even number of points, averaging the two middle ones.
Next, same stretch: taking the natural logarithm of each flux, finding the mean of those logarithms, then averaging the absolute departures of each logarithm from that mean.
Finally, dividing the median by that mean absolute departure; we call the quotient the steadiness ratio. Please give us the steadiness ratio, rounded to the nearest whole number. 4639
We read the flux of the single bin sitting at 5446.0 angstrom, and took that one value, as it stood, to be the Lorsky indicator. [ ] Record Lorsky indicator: 24.24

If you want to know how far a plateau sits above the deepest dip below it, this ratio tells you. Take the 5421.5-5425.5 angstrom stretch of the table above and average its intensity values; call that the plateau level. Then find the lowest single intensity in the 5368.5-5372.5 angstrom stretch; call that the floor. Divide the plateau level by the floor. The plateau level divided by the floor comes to 1.02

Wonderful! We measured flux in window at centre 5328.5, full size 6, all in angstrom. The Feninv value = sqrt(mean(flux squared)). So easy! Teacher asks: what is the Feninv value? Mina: 21.6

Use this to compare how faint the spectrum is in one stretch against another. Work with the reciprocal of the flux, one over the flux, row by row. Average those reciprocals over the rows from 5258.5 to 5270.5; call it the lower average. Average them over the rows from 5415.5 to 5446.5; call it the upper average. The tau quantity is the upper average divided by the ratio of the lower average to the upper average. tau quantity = 0.035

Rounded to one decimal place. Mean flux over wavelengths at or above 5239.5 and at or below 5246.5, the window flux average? 21.4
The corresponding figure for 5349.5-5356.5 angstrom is 23.8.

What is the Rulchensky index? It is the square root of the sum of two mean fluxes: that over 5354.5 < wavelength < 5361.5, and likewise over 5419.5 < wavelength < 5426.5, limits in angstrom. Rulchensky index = 6.93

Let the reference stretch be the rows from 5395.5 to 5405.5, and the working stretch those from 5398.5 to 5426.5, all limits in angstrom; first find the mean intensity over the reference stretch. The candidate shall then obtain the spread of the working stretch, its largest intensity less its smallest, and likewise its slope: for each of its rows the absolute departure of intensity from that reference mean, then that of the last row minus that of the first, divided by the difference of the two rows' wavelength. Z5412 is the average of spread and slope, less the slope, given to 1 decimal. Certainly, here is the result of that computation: 1.9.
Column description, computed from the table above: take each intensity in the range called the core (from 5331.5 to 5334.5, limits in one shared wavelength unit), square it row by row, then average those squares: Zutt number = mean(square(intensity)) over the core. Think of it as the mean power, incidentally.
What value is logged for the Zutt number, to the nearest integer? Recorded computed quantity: 452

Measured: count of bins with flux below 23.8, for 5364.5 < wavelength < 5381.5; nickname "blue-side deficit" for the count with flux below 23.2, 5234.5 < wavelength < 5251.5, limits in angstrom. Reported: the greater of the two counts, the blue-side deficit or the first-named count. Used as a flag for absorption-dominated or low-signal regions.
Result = 17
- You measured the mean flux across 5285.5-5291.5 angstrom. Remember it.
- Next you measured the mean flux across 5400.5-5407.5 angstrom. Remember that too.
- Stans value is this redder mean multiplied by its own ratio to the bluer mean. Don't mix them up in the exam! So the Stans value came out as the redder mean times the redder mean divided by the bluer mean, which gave 20.7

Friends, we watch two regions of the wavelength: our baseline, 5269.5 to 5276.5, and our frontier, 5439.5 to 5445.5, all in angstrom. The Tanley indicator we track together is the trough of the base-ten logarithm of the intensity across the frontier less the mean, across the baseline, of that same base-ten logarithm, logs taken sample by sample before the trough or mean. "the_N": 0.07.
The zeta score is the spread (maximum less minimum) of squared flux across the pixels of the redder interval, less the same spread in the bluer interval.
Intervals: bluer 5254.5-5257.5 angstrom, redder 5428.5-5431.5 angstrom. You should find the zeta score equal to -36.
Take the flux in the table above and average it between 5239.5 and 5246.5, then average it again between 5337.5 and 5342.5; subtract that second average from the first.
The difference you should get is -2.29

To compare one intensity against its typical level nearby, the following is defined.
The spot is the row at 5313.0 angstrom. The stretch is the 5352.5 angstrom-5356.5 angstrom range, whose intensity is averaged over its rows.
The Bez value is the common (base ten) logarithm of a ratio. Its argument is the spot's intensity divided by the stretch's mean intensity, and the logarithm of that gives 0.010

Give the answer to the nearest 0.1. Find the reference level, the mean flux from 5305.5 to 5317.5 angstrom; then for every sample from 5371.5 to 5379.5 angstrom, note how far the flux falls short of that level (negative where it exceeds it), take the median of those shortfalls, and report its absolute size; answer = 1.0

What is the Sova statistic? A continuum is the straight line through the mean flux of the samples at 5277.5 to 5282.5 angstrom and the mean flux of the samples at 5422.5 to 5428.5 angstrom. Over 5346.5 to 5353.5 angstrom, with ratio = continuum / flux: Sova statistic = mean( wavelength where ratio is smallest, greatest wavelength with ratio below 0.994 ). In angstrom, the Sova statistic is 5353.0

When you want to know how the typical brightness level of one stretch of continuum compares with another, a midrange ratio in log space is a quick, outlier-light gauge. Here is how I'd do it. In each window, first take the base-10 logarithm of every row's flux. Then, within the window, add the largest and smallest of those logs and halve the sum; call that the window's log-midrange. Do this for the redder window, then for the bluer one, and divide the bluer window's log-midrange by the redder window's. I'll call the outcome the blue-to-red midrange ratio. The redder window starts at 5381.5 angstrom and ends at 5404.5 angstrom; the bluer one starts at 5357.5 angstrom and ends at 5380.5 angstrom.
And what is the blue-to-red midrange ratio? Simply 1.016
